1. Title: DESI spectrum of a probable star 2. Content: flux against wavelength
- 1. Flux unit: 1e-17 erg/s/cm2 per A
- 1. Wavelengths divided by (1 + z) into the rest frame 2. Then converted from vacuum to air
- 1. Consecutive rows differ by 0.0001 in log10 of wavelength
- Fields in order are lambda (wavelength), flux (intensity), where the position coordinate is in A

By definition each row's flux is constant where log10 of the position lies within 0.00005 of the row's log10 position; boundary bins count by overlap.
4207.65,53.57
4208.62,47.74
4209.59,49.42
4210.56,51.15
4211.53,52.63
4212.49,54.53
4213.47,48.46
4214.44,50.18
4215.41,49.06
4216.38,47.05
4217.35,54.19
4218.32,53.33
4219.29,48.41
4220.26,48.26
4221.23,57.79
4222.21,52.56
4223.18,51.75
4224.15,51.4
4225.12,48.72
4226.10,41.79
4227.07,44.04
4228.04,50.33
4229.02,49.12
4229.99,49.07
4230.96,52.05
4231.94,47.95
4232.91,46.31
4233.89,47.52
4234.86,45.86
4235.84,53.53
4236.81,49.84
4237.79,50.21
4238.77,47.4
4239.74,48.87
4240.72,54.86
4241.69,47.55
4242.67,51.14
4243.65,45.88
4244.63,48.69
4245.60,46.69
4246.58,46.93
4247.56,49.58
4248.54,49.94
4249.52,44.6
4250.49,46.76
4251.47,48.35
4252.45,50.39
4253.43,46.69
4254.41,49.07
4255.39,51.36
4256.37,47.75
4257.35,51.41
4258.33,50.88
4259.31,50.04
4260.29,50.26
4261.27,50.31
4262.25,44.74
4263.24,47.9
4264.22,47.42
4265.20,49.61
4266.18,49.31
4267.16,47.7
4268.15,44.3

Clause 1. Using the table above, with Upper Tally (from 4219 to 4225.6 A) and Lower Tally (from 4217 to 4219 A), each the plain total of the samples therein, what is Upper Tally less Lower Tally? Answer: 251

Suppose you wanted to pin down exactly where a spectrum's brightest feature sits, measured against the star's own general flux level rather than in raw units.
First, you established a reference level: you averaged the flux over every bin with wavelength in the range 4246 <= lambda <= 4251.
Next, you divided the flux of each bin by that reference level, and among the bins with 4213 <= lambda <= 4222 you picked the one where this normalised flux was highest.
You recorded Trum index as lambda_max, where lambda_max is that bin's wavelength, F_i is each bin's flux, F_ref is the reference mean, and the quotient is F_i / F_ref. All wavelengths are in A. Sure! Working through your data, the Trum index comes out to 4221.23 A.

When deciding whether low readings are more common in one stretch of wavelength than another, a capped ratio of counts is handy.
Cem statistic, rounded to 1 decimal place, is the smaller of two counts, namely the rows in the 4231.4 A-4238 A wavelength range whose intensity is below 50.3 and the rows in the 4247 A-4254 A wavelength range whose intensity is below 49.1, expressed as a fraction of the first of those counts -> 0.7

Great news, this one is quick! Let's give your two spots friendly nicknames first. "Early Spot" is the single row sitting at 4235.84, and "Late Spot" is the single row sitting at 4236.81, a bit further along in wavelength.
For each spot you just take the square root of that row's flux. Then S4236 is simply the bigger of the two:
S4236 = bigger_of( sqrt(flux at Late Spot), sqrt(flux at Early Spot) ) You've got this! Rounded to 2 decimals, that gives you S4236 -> 7.32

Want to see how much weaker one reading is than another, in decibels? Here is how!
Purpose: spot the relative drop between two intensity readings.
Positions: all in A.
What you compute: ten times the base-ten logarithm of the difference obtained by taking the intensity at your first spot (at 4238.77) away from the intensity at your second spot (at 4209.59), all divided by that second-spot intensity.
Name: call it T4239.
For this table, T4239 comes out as -14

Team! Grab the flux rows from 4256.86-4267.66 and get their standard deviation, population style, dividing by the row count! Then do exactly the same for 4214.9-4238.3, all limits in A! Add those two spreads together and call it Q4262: 5.2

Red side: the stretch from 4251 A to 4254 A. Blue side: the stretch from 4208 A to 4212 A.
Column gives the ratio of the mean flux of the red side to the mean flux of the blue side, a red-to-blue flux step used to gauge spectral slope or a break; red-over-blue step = 0.96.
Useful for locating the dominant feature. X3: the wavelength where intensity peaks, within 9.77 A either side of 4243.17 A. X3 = 4240.72 A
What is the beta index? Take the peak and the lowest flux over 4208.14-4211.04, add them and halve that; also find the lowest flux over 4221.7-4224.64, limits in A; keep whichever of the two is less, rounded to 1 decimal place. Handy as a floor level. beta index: 49.4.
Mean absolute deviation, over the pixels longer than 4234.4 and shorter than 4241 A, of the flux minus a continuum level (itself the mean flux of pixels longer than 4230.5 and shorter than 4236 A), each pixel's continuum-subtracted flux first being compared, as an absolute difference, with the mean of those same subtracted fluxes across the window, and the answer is 2.4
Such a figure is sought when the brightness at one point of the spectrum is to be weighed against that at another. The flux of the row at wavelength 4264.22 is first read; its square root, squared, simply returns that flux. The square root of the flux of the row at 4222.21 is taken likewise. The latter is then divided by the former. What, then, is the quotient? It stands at 0.153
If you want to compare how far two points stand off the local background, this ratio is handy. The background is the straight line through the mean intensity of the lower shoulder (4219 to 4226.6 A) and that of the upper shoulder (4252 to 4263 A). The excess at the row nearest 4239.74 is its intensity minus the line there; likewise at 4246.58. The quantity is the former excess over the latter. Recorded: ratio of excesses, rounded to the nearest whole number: 0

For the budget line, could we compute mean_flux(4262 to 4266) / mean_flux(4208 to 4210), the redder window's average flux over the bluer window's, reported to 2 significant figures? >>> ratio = 0.98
